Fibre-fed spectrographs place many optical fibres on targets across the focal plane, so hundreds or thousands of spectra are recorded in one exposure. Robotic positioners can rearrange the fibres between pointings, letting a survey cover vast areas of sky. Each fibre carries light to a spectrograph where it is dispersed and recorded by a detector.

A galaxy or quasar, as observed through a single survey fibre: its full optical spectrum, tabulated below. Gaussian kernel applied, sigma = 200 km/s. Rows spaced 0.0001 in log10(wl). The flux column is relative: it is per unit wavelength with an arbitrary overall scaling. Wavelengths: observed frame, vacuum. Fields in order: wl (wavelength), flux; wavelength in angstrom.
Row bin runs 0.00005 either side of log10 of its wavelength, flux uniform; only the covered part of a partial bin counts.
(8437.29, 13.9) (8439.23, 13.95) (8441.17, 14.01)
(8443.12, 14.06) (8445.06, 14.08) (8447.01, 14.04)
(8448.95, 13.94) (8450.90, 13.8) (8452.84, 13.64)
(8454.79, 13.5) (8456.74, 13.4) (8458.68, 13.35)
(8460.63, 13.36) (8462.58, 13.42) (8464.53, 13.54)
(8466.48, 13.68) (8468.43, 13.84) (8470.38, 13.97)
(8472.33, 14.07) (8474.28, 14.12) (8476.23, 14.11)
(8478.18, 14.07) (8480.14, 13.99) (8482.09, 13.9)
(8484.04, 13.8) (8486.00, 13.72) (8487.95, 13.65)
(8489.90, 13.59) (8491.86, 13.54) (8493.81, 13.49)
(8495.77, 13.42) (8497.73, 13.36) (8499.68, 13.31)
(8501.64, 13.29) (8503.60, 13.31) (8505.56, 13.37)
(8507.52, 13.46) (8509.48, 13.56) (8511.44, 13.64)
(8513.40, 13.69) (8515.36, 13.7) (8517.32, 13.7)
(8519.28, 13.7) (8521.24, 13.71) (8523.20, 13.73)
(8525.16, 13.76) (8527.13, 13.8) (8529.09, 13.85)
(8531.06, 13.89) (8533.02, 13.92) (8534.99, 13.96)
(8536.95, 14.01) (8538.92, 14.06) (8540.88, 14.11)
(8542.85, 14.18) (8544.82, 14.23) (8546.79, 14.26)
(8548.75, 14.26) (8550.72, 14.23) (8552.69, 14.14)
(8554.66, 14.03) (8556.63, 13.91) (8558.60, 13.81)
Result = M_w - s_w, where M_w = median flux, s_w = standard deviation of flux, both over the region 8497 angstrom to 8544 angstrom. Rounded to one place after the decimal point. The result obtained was 13.4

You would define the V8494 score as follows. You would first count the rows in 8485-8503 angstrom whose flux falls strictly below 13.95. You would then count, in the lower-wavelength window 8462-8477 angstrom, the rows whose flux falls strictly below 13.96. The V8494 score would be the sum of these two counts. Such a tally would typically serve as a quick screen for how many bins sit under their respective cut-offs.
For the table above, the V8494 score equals 13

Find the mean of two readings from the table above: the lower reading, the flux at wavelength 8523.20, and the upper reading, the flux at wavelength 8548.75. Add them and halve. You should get 14.0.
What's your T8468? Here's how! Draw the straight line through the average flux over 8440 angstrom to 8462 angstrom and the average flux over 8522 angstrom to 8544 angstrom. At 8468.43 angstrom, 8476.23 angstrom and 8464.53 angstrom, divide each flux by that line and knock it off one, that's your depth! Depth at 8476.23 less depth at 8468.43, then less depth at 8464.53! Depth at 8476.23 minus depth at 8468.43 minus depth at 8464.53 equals -0.04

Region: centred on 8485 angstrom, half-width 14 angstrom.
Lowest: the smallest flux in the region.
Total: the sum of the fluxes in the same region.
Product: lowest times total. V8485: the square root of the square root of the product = 7.12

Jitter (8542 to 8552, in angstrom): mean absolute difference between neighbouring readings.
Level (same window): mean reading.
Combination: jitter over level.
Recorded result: 0.0019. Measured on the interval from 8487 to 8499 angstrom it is 0.0043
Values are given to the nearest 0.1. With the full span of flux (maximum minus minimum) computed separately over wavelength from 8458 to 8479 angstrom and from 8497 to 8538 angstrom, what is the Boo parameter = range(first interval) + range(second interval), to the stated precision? 1.5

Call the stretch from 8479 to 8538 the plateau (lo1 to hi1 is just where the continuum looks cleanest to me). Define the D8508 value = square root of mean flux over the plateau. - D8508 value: 3.70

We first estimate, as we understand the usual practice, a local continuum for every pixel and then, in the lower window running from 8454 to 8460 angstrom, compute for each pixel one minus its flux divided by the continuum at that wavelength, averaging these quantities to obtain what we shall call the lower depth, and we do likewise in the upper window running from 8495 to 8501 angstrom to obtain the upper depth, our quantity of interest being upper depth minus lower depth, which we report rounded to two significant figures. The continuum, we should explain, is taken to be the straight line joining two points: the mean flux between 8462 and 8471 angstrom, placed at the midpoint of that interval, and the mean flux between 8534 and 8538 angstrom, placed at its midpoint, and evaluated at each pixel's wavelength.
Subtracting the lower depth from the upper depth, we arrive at 0.016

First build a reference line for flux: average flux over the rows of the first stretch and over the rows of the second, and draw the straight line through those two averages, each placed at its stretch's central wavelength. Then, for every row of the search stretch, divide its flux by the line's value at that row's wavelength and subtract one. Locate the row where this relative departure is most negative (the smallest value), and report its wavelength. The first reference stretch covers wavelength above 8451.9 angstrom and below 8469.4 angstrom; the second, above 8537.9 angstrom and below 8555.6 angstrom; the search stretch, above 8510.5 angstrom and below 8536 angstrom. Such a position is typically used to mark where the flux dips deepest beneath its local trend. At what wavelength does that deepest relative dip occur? 8521.24 angstrom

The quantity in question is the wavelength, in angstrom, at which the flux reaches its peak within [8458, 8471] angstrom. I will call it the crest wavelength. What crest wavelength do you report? 8470.38 angstrom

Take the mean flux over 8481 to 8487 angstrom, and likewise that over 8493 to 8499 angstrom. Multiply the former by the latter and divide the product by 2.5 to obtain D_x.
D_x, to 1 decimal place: 74.1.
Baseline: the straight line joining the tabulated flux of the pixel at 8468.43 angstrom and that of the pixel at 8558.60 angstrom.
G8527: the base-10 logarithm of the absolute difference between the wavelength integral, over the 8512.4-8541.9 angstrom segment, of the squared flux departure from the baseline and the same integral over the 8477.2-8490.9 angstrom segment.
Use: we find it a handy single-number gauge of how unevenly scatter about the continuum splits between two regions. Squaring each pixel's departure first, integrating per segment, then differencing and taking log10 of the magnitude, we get -0.6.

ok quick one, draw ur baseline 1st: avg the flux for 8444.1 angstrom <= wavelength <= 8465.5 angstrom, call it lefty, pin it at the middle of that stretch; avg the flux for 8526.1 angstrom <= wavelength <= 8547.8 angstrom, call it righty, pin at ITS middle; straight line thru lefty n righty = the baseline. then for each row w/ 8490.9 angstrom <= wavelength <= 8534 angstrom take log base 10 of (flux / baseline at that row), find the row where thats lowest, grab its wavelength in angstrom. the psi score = 8501.64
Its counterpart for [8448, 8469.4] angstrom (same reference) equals 8458.68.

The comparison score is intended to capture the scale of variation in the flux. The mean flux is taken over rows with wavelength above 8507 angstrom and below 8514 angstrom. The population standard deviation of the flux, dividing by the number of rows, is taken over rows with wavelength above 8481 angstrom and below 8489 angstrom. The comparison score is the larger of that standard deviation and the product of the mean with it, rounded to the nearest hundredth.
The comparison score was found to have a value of 1.27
